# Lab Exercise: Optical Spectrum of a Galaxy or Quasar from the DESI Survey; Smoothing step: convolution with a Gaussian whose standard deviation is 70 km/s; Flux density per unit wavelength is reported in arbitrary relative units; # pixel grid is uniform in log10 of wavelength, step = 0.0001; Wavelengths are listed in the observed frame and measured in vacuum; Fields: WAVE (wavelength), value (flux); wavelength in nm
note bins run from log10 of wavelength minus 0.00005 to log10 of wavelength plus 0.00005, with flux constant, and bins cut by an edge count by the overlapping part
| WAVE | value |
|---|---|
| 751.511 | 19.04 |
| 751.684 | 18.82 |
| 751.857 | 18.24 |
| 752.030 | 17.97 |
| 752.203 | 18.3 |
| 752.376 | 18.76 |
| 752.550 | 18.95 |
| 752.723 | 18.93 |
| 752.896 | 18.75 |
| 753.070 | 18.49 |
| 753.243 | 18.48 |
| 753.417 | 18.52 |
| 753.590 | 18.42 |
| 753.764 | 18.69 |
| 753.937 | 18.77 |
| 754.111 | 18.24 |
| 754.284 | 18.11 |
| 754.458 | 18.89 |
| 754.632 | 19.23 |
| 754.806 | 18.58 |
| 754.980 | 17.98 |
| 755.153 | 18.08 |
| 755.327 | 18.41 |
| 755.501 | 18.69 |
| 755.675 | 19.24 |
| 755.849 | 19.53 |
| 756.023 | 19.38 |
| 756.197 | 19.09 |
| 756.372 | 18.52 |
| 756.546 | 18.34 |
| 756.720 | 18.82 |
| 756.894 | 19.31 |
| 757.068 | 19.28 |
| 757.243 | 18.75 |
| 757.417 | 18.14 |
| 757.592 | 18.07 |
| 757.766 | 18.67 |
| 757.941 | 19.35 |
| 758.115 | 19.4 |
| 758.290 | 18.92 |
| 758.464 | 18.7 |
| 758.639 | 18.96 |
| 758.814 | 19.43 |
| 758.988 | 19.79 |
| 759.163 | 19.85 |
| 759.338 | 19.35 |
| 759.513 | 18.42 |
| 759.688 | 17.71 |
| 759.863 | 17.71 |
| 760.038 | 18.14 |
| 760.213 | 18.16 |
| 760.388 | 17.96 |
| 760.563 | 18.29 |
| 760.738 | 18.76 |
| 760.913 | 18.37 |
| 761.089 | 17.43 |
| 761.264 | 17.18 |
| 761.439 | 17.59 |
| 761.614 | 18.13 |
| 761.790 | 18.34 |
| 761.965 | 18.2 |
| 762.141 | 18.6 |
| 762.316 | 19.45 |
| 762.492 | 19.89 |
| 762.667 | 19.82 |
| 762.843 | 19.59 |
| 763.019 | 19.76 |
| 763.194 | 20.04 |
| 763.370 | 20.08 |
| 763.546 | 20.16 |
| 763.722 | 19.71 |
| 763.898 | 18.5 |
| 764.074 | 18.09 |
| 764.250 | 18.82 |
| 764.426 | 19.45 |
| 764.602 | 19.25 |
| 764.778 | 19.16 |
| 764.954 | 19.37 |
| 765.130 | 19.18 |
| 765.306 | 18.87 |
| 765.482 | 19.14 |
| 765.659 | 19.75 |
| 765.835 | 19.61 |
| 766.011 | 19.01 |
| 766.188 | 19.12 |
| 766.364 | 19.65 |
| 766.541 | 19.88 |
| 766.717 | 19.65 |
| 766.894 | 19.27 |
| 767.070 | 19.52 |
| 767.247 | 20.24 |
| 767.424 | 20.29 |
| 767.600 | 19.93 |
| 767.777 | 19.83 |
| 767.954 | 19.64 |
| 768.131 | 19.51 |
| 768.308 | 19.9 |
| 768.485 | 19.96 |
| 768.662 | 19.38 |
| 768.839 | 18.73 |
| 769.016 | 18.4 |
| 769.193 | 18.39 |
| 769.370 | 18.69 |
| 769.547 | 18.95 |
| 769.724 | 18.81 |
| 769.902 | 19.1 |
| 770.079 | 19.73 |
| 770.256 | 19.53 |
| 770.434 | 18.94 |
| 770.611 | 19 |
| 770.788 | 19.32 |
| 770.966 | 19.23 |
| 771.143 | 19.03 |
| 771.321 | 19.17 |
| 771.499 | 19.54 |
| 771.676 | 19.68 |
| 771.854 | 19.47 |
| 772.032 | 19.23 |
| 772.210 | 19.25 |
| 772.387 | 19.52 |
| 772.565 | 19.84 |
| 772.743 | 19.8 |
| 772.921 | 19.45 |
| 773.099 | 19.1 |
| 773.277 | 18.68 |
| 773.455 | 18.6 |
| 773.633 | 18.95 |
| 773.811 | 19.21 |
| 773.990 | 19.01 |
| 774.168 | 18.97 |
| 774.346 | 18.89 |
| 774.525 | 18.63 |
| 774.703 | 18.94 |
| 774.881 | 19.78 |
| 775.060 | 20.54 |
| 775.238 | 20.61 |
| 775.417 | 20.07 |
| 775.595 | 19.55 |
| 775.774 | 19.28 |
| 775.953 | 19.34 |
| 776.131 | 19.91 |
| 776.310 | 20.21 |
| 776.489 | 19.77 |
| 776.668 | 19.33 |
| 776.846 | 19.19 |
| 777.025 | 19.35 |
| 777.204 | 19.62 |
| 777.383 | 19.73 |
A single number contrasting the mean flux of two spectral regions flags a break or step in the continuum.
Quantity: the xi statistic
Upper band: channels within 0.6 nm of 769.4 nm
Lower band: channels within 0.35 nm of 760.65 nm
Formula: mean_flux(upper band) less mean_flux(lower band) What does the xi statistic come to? 0.4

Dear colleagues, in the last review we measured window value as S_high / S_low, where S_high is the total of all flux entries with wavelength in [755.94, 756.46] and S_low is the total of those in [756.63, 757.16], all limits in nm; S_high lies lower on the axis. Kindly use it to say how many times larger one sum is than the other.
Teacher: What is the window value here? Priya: 0.99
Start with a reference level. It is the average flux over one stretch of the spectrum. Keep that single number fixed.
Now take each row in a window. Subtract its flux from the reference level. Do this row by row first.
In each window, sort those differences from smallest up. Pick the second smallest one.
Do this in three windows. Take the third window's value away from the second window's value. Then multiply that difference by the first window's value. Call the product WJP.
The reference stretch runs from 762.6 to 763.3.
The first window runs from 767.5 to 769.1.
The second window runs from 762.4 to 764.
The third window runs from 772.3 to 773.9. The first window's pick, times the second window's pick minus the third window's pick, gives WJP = 0.04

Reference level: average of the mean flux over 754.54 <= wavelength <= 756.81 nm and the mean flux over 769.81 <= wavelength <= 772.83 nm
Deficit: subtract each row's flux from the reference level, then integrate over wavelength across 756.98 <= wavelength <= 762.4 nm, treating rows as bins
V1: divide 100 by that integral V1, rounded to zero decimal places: 36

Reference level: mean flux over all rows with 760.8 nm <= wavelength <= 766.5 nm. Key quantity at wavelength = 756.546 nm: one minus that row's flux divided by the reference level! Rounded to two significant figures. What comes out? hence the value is 0.037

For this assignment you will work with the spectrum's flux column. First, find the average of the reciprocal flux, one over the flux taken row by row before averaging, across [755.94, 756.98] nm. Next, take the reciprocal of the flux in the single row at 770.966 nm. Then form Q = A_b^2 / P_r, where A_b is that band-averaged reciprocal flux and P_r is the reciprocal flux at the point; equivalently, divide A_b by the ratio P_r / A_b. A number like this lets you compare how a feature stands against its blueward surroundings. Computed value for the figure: 0.0538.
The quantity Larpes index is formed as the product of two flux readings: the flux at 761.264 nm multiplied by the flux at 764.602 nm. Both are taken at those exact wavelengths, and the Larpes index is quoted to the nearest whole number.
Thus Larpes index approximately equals 331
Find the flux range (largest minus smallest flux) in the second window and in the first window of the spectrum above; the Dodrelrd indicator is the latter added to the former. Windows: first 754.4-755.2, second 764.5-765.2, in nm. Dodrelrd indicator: 1.46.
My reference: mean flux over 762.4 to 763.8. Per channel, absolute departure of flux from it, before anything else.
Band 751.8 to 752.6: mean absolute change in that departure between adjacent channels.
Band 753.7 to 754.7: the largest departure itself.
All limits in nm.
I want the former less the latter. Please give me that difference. -1.5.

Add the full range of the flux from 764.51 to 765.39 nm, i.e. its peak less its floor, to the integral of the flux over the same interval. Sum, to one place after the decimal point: 17.4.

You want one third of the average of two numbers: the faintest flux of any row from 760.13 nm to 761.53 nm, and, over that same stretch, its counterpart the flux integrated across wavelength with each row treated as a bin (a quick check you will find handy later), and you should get 7.06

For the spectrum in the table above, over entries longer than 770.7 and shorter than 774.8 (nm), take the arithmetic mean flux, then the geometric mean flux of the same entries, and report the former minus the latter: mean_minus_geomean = 0.003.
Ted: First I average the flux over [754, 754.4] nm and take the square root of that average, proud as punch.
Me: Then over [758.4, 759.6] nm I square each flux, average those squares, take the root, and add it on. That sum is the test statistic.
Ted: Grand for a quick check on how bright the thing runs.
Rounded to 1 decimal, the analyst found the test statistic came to 23.5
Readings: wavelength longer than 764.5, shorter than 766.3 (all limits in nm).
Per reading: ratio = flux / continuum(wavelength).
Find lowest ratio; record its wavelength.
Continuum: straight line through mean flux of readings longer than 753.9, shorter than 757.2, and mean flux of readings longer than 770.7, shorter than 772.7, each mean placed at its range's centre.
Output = 765.306 nm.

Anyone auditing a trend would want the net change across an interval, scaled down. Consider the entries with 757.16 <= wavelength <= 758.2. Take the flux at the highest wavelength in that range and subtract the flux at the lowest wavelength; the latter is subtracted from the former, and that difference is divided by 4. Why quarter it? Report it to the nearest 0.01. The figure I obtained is 0.16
